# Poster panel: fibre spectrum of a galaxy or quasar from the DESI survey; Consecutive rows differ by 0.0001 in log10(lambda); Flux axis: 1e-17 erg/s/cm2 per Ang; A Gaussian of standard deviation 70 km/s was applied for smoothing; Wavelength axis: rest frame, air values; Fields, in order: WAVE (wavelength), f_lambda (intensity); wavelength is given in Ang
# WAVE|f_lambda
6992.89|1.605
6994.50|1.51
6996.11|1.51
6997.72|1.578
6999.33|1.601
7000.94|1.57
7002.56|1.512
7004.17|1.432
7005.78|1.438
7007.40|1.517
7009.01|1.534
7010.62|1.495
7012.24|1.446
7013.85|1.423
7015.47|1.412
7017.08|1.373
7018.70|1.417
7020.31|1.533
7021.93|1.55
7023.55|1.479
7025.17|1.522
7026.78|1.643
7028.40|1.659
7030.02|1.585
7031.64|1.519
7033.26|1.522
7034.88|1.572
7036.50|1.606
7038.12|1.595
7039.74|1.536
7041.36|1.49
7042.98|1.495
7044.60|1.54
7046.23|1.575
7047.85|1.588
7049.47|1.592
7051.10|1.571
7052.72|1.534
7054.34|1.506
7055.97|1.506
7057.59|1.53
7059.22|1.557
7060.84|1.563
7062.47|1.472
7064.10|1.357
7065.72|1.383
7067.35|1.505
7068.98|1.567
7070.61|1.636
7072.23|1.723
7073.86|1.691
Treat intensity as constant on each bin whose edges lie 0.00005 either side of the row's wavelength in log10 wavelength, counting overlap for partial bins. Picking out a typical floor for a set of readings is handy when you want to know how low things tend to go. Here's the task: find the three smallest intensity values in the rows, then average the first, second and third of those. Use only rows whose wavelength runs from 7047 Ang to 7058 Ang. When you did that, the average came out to 1.51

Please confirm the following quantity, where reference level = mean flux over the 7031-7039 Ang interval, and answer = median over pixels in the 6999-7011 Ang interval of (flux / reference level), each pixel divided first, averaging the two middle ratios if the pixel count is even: 0.969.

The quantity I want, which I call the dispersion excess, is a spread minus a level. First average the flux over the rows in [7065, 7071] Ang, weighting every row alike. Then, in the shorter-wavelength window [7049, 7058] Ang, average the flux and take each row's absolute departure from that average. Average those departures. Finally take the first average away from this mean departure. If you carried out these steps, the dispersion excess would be -1.49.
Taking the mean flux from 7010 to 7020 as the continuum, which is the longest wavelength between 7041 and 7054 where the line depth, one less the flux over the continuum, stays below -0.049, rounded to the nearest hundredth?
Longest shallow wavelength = 7052.72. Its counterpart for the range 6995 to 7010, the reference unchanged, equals 7009.01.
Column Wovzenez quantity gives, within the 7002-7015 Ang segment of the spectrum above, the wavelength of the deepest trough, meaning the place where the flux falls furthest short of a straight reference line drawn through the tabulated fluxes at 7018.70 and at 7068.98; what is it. 7013.85 Ang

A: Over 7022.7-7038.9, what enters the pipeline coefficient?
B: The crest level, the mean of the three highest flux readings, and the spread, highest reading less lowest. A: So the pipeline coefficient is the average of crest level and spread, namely 0.91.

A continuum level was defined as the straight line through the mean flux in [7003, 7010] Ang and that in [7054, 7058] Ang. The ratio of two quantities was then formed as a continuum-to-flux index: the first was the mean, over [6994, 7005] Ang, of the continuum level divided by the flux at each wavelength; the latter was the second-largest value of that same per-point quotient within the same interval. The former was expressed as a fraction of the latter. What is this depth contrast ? 0.988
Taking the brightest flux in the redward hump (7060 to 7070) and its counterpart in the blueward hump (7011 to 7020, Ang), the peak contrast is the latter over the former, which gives 0.92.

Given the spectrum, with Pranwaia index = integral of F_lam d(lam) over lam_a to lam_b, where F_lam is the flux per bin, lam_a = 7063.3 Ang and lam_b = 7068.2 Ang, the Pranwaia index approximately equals 6.9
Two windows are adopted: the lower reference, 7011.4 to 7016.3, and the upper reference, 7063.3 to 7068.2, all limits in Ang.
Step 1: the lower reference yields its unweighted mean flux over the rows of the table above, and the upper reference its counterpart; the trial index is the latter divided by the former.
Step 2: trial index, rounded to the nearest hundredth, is 0.99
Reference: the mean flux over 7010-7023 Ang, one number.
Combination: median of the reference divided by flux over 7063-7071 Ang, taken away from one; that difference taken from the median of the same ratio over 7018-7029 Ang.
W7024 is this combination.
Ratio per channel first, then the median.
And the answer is 0.917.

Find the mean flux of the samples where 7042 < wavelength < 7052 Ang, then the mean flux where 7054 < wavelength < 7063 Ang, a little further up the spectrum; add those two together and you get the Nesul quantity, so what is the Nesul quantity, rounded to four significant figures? 3.083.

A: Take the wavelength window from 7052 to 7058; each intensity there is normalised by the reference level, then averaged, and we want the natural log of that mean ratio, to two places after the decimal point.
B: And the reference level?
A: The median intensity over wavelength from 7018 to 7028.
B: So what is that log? -0.01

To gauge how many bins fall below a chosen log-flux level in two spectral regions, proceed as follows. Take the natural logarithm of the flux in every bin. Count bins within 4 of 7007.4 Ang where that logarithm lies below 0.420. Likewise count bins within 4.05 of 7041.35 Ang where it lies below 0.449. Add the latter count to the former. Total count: 8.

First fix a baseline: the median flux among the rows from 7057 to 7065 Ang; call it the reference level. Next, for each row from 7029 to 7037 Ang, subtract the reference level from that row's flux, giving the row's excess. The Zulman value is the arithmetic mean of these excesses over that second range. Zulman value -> 0.03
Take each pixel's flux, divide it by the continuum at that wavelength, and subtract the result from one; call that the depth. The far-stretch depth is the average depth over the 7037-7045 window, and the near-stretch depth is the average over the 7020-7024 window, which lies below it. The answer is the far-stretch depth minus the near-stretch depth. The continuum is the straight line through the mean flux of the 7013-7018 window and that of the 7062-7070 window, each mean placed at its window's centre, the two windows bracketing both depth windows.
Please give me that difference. 0.008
